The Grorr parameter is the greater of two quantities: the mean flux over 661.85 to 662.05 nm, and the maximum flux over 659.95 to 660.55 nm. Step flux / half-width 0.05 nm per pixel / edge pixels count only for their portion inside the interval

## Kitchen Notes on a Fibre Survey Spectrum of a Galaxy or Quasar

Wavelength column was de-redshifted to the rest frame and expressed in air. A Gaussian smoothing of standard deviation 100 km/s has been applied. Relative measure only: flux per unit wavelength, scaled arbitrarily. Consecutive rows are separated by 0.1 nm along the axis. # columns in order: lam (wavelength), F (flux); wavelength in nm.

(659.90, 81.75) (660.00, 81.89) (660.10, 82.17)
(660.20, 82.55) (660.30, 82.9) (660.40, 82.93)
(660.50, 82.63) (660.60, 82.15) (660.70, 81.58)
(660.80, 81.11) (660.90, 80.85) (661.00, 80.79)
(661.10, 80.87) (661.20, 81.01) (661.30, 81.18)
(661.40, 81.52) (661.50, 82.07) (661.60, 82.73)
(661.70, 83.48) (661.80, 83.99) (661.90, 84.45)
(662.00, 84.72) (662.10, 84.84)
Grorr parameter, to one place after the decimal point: 84.6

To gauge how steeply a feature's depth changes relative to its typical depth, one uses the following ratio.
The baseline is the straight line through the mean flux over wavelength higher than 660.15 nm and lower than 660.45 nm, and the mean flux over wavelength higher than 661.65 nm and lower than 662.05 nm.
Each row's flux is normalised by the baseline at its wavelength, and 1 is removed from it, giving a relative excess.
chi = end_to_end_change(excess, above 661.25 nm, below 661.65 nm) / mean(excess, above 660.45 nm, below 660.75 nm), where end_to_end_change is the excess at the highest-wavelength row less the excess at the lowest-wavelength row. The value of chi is -1.4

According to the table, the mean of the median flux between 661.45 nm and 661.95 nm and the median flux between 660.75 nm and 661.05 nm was 82.2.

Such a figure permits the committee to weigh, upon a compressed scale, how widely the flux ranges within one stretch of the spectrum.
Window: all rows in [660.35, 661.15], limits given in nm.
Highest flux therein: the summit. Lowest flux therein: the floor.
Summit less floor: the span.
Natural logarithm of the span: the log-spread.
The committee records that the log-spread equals 0.76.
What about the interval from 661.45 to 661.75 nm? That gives 0.34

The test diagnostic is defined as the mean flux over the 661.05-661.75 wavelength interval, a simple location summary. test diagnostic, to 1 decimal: 81.8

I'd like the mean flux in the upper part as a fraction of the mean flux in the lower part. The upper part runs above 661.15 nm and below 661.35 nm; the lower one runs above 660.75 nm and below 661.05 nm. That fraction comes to 1.00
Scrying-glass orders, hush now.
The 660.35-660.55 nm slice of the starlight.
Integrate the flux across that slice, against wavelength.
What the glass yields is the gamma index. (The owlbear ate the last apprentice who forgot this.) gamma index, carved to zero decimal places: 17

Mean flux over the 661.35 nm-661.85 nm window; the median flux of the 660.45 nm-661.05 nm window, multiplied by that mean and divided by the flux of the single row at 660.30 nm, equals 81.2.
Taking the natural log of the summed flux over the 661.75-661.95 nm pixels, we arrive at 5.13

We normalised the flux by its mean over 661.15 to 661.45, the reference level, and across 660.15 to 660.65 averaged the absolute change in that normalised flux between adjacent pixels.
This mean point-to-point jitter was 0.0036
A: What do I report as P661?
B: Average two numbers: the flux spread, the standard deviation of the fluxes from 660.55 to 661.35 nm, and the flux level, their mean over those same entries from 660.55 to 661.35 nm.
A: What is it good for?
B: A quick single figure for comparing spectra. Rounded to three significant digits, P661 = 40.8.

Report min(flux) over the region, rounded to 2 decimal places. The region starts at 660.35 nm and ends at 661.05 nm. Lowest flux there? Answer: 80.79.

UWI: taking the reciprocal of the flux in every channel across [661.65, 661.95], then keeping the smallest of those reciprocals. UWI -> 0.0118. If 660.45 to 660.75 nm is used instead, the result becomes 0.0121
